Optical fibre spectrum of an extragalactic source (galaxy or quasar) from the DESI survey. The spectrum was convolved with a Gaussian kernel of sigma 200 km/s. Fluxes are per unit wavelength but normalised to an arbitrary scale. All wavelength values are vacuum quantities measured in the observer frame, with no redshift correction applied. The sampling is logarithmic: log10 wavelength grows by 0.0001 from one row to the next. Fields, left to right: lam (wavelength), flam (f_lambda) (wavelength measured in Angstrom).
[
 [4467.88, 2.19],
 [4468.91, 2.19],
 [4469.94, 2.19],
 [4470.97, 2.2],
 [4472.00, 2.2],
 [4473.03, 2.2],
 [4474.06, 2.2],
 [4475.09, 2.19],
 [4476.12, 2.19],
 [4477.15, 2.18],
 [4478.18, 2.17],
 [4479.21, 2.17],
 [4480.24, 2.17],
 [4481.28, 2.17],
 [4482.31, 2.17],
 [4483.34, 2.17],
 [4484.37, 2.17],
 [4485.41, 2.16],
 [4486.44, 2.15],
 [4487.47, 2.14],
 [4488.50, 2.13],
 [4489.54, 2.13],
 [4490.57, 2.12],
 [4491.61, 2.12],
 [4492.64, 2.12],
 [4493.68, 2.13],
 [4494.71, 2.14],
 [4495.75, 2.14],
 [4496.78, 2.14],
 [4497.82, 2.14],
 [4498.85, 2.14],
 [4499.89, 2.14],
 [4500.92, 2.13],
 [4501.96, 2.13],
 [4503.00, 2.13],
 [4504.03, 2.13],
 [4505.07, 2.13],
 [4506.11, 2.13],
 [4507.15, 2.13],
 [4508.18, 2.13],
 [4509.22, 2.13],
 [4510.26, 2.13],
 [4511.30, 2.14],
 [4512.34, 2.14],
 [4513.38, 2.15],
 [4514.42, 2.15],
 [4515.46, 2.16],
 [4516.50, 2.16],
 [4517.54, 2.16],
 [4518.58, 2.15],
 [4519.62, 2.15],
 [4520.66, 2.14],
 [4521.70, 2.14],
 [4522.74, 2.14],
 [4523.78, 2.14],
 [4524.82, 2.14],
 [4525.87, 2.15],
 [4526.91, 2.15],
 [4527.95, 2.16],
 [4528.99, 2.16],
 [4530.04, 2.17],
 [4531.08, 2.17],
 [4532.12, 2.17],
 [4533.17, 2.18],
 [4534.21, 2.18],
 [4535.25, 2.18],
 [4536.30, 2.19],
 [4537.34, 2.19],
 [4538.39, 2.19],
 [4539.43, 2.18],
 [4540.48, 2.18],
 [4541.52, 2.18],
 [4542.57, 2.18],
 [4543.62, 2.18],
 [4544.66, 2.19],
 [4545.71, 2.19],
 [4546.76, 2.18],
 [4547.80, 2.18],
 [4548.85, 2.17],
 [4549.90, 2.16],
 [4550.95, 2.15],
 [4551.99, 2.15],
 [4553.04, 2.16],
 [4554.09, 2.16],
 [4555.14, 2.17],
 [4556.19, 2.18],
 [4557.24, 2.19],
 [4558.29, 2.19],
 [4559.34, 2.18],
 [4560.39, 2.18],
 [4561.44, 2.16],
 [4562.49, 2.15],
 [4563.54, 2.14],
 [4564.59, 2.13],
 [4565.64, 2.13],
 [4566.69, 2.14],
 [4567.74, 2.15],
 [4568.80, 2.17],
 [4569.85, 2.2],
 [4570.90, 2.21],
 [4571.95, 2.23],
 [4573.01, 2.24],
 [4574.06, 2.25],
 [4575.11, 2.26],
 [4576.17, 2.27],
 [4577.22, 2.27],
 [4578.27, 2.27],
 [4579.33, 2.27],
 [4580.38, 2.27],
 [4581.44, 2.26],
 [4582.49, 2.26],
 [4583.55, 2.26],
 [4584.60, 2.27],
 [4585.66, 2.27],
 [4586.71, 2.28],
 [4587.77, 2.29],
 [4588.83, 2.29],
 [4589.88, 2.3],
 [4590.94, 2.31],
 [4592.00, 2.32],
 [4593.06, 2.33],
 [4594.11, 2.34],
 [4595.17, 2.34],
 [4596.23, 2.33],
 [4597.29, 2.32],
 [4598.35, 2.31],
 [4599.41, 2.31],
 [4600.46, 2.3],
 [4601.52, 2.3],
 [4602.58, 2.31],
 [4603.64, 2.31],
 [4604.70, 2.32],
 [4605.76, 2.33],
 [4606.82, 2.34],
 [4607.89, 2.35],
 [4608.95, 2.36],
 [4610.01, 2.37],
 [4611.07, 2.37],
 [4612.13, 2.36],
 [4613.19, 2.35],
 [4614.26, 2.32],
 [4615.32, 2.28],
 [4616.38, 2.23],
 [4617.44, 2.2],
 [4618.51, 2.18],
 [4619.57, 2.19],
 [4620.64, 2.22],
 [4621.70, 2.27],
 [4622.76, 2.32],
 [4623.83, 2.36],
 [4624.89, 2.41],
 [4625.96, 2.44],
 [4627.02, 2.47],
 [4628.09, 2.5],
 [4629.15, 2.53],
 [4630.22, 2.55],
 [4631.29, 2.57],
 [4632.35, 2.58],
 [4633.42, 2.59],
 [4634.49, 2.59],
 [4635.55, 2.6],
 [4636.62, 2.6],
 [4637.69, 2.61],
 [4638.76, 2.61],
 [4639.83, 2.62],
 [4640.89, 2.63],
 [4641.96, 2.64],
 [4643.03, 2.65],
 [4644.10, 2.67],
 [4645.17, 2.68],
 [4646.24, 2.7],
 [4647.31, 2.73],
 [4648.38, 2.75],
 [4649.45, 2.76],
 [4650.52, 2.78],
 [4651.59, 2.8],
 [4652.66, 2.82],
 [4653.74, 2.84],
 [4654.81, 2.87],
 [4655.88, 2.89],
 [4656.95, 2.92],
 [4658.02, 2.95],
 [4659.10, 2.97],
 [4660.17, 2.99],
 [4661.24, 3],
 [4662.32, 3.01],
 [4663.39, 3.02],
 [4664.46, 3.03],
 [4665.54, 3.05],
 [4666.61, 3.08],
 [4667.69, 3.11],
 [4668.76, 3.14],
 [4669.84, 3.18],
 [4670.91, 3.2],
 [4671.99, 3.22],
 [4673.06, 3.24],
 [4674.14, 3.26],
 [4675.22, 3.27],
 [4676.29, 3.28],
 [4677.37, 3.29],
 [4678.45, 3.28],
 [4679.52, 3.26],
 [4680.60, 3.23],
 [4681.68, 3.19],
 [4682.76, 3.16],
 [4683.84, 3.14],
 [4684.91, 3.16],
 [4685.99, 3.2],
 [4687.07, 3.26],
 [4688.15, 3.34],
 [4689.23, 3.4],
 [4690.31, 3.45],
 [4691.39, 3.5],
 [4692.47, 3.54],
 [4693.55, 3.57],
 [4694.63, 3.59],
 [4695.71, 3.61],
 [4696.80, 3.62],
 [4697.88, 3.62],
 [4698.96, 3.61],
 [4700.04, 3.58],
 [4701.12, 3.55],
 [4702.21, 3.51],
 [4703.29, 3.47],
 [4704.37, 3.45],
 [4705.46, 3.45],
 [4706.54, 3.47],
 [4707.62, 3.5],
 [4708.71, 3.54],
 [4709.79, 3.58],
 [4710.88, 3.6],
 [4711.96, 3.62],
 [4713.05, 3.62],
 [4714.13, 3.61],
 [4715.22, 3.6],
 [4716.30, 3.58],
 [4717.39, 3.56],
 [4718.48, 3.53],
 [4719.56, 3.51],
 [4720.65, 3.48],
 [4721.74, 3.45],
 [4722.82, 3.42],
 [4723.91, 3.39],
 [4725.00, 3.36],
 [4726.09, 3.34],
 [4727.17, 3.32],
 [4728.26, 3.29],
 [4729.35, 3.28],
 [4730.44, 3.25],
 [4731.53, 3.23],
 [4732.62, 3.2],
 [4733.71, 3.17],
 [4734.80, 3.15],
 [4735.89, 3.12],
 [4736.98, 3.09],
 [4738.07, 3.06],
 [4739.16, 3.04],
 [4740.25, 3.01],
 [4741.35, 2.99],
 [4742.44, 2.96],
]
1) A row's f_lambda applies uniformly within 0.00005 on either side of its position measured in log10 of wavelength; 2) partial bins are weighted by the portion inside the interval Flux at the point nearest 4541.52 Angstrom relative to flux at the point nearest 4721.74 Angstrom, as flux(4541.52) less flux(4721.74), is -1.3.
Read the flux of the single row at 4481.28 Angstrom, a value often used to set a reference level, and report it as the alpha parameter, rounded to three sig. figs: 2.17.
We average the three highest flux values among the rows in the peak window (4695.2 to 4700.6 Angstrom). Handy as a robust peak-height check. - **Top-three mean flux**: 3.6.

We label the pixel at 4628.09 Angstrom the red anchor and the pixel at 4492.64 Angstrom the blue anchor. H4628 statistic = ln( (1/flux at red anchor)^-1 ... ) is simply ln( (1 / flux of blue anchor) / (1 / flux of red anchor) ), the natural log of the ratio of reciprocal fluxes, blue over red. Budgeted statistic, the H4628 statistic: 0.16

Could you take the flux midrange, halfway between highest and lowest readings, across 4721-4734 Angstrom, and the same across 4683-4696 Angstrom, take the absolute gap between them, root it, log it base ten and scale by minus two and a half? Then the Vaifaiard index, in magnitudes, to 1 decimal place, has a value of 1.5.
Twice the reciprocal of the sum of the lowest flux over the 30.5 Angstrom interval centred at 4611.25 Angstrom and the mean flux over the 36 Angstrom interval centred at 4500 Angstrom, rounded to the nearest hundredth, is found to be 0.46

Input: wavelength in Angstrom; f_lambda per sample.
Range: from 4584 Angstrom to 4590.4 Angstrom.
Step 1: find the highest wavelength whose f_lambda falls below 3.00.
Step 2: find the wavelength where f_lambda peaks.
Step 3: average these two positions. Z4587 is 4589.9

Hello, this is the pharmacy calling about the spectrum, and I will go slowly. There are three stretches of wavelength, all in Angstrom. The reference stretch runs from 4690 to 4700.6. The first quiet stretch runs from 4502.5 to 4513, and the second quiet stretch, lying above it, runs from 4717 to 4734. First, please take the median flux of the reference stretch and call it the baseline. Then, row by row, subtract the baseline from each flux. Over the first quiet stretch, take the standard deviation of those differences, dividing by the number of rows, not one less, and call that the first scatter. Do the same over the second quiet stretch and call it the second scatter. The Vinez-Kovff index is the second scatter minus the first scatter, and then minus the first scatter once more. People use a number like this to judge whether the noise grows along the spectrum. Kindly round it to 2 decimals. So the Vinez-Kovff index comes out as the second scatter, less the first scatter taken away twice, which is 0.11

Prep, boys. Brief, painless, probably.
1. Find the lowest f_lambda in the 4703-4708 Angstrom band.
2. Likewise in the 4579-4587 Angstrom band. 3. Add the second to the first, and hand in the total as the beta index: 5.7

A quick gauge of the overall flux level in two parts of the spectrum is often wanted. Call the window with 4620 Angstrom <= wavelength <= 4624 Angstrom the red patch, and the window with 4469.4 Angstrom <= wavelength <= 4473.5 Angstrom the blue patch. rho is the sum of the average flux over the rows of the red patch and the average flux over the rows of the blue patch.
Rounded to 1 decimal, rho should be 4.5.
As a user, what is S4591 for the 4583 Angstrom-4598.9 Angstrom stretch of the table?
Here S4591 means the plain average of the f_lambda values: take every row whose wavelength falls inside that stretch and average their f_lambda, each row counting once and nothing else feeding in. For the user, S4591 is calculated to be 2.30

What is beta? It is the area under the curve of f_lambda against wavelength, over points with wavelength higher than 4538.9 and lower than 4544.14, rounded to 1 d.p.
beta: 11.4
